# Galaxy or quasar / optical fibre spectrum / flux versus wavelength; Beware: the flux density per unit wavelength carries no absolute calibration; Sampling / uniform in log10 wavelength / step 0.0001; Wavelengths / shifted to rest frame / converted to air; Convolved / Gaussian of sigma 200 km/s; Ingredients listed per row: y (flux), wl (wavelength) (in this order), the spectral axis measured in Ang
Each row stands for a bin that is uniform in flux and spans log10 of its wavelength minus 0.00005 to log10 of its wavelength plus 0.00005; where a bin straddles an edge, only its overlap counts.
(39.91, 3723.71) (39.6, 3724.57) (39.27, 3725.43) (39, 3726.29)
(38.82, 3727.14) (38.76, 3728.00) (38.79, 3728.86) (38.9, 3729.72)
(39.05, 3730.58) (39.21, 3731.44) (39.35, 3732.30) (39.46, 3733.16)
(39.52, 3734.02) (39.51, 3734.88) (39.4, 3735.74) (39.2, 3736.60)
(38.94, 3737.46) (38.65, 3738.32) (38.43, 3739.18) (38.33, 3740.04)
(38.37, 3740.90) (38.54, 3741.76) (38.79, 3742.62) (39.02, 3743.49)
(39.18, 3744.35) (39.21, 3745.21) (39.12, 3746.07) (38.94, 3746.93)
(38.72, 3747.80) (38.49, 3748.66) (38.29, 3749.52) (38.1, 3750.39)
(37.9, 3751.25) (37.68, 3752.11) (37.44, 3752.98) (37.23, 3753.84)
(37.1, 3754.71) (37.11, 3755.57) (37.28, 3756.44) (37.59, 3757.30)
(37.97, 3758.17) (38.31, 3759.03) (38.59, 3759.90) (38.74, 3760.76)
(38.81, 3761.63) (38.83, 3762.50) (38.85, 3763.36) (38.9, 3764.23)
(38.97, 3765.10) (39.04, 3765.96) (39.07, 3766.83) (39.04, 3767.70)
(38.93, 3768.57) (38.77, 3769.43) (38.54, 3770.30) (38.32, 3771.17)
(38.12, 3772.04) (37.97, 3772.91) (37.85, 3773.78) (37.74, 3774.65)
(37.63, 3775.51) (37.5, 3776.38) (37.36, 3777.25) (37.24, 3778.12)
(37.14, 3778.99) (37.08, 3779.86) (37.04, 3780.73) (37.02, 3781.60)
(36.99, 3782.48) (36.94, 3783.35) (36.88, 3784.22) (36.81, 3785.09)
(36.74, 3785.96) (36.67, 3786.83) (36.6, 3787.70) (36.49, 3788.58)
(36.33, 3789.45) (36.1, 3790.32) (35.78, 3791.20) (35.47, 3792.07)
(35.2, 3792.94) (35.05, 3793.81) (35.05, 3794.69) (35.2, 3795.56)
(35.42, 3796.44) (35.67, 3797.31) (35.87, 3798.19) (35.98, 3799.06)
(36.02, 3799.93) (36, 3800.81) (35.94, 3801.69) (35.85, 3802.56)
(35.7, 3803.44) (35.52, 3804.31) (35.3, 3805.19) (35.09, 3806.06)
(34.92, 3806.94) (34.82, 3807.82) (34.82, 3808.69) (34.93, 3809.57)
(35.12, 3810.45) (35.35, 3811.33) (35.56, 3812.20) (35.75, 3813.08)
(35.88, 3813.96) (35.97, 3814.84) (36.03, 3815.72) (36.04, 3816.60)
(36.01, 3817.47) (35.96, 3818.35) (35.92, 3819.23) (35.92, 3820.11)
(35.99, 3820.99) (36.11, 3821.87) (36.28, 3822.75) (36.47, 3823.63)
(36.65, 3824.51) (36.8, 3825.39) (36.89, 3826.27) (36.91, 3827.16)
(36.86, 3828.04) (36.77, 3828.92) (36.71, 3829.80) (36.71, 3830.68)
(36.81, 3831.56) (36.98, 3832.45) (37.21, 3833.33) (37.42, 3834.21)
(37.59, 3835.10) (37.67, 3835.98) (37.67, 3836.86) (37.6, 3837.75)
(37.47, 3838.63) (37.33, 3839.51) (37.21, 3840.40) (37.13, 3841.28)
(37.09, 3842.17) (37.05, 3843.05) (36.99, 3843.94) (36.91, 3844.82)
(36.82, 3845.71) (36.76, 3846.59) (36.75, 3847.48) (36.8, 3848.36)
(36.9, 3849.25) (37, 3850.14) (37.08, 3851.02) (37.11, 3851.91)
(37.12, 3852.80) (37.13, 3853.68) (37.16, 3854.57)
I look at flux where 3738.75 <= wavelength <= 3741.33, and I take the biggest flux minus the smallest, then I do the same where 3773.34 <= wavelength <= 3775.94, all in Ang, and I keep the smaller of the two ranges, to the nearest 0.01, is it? 0.10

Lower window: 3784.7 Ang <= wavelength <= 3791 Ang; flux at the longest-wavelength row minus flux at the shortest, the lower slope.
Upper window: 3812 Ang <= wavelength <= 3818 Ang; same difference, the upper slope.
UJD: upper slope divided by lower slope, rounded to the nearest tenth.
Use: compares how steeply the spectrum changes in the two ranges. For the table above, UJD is -0.6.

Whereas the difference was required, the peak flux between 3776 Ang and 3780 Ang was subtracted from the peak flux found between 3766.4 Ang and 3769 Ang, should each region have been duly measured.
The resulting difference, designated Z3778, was 1.6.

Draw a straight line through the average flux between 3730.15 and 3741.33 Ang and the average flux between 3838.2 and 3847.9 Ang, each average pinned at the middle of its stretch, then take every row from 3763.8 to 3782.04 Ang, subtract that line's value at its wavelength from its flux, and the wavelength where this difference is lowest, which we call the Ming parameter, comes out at 3781.60 Ang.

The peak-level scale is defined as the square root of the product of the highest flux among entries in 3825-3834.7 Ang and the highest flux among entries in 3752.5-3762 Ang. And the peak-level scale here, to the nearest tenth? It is 38.1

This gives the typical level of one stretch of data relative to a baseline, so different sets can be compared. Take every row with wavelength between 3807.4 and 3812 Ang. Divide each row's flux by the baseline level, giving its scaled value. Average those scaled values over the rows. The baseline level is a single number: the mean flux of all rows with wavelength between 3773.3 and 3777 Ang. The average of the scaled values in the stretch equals 0.93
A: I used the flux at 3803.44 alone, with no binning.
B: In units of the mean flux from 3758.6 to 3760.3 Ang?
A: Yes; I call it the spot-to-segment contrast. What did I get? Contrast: 0.93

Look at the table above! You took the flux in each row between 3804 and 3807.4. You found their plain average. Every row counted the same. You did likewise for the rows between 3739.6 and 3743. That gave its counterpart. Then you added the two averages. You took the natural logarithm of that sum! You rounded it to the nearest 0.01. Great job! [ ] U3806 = 4.30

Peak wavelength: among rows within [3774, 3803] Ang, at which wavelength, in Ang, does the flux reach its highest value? 3774.65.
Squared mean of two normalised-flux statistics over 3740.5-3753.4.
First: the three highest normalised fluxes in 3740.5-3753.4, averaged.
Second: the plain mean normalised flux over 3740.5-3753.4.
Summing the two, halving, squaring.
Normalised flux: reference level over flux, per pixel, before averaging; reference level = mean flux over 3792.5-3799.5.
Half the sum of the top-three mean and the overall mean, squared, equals 0.87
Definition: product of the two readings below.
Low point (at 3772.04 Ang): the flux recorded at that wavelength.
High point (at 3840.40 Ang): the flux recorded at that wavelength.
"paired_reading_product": 1418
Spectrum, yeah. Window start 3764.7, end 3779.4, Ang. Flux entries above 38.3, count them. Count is 8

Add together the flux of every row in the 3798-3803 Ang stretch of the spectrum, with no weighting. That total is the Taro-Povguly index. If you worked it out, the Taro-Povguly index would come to 216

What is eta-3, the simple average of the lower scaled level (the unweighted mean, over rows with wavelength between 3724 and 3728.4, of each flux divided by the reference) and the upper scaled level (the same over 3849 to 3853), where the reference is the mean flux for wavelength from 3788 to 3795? 1.07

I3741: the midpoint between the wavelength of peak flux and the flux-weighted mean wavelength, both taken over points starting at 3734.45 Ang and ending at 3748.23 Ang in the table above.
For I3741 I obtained 3738.1 Ang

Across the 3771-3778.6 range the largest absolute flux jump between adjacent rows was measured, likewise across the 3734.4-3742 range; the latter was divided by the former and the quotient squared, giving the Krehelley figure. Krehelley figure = 2.1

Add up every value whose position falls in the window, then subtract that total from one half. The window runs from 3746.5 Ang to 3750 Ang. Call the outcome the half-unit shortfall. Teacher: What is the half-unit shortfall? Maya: -154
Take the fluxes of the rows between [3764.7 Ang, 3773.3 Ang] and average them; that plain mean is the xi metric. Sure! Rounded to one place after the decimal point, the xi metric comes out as 38.7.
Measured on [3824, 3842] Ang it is 37.1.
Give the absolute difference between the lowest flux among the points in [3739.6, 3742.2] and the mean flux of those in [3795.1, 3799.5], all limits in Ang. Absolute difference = 2.7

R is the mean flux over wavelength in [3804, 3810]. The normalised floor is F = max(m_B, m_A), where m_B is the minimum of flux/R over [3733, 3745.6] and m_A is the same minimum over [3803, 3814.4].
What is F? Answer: 1.09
